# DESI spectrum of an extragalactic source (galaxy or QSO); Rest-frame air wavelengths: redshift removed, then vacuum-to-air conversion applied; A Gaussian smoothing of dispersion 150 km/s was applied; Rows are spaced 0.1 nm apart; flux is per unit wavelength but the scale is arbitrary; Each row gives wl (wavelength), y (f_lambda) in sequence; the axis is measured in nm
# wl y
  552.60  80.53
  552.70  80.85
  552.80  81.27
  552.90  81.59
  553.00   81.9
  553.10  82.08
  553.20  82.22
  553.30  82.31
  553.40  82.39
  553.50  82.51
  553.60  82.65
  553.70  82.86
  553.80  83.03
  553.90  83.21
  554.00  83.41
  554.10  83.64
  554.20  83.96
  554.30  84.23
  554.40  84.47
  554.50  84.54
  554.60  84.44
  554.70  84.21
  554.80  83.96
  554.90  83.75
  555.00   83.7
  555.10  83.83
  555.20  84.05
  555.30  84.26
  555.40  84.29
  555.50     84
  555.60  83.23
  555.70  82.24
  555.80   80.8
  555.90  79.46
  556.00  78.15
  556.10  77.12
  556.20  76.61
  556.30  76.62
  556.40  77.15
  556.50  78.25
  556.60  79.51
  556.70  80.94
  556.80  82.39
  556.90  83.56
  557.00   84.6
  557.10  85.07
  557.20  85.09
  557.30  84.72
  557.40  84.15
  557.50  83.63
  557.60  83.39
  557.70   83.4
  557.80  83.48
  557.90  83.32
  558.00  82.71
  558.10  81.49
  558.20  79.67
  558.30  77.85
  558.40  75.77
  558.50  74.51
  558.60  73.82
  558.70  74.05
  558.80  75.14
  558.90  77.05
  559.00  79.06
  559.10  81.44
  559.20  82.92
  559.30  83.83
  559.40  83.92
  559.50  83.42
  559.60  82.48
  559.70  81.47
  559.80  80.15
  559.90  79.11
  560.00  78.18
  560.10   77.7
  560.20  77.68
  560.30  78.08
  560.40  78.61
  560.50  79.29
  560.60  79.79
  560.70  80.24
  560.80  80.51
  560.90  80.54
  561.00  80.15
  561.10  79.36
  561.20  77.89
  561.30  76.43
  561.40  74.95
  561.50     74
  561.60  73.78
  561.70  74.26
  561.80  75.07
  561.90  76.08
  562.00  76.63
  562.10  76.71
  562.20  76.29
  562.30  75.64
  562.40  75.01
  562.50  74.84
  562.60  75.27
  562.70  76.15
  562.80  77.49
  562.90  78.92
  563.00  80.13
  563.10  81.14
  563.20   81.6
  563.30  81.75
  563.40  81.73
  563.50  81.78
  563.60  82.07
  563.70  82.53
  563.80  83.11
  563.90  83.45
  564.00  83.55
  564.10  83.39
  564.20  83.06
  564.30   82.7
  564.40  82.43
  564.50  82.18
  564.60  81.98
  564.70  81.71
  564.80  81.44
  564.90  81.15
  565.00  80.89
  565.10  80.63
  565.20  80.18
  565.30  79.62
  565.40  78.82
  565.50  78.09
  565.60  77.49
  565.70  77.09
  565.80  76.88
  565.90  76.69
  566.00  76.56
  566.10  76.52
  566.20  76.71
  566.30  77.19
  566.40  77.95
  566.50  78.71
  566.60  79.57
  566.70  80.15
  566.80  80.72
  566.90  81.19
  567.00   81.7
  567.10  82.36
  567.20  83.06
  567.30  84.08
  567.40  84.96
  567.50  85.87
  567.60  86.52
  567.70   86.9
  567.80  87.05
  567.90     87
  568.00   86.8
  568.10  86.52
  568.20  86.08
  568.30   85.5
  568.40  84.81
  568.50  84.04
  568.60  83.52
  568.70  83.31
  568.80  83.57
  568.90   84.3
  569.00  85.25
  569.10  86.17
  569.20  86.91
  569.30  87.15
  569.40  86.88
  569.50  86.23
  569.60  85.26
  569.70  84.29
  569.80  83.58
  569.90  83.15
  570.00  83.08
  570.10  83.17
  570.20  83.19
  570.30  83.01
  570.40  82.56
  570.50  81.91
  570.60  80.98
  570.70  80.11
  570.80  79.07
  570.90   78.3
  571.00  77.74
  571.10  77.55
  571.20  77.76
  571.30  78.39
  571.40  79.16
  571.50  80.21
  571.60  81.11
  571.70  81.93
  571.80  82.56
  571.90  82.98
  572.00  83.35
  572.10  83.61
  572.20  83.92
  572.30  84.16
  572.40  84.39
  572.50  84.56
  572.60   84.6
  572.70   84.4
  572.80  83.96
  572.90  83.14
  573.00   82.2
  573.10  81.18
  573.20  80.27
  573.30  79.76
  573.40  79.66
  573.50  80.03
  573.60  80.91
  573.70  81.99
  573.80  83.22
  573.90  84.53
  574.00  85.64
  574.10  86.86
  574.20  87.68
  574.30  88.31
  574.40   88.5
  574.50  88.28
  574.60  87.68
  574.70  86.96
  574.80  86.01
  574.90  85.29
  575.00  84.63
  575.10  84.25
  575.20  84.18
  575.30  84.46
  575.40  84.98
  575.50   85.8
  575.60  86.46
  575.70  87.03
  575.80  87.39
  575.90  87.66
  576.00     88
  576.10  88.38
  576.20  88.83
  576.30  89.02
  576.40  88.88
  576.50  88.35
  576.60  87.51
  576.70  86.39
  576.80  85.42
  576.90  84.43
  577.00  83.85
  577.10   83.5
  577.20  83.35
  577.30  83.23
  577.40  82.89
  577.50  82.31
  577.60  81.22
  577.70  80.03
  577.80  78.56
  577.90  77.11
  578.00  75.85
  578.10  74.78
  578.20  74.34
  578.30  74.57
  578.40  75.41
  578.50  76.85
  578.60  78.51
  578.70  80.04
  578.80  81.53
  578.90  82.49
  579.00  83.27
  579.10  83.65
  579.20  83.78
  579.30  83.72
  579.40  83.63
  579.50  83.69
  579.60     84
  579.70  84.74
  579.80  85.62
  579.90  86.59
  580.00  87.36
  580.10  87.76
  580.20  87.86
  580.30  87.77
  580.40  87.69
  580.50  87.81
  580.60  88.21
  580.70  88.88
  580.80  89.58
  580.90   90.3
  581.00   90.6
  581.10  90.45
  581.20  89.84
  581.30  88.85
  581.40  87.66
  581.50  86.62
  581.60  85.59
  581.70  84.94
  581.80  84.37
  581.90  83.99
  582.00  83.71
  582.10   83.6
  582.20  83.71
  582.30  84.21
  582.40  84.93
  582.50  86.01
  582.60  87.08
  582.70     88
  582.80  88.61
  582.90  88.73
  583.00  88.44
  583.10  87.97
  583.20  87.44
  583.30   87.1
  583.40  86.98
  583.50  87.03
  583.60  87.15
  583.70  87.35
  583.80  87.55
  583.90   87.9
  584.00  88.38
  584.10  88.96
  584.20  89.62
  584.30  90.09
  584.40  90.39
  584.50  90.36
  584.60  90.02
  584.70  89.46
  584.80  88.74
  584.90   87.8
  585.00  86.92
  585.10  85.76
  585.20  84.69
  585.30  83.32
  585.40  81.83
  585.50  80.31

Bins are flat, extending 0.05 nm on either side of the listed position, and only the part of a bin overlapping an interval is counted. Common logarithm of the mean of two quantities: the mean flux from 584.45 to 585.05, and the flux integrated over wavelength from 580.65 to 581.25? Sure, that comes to 1.854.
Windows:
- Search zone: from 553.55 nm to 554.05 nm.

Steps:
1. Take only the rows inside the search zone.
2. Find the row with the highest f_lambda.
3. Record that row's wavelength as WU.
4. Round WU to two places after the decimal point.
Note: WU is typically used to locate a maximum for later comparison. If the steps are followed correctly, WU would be 554.00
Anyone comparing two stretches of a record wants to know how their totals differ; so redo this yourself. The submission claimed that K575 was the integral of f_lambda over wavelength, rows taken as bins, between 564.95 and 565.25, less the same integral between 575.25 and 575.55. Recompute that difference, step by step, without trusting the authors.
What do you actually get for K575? -1.4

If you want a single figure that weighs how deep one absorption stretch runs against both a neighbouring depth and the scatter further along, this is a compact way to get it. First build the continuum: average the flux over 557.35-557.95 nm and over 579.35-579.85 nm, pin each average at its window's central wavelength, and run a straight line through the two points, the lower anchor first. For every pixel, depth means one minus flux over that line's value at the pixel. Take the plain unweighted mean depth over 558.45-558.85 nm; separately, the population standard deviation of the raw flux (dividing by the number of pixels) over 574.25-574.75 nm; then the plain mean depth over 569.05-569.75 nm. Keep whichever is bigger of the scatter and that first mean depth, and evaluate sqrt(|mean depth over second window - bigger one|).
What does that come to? 0.77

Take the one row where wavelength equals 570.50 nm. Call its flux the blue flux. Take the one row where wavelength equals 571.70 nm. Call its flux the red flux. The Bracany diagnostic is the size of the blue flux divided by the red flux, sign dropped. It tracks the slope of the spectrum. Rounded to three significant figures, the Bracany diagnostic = 1.00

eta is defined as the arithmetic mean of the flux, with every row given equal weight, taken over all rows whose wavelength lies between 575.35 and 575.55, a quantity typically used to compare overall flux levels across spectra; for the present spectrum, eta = 85.4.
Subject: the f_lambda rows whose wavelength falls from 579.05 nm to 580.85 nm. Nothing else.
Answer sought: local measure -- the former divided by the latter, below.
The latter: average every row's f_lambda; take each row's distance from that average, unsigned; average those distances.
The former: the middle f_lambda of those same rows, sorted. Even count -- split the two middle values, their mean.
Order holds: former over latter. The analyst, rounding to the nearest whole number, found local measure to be 46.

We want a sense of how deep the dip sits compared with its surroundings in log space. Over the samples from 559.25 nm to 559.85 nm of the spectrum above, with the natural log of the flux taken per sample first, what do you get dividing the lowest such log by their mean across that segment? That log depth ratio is 0.993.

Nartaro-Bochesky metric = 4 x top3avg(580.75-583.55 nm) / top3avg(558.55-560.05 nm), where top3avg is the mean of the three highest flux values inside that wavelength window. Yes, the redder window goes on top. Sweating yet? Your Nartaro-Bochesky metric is 4.32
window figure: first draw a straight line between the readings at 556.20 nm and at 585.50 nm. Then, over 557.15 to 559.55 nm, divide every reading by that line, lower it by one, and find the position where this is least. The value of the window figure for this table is 558.60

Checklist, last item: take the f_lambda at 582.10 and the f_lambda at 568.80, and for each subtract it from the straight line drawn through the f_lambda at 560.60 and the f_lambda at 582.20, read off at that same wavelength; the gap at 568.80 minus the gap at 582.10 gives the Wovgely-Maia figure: -2.4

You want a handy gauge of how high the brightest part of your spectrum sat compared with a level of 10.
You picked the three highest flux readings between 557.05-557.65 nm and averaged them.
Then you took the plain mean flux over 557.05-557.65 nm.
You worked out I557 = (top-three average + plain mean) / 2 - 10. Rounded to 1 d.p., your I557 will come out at 74.7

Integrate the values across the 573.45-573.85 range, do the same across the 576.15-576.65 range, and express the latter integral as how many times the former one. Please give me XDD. 1.4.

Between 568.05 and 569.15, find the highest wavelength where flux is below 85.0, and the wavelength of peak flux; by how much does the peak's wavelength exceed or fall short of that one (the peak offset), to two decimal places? -0.80 nm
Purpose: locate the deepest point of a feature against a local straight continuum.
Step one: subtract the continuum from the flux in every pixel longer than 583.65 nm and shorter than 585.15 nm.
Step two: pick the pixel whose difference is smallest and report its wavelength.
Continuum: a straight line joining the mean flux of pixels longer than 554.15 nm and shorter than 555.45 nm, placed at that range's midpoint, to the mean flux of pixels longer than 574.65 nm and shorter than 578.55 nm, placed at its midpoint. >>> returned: 585.10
